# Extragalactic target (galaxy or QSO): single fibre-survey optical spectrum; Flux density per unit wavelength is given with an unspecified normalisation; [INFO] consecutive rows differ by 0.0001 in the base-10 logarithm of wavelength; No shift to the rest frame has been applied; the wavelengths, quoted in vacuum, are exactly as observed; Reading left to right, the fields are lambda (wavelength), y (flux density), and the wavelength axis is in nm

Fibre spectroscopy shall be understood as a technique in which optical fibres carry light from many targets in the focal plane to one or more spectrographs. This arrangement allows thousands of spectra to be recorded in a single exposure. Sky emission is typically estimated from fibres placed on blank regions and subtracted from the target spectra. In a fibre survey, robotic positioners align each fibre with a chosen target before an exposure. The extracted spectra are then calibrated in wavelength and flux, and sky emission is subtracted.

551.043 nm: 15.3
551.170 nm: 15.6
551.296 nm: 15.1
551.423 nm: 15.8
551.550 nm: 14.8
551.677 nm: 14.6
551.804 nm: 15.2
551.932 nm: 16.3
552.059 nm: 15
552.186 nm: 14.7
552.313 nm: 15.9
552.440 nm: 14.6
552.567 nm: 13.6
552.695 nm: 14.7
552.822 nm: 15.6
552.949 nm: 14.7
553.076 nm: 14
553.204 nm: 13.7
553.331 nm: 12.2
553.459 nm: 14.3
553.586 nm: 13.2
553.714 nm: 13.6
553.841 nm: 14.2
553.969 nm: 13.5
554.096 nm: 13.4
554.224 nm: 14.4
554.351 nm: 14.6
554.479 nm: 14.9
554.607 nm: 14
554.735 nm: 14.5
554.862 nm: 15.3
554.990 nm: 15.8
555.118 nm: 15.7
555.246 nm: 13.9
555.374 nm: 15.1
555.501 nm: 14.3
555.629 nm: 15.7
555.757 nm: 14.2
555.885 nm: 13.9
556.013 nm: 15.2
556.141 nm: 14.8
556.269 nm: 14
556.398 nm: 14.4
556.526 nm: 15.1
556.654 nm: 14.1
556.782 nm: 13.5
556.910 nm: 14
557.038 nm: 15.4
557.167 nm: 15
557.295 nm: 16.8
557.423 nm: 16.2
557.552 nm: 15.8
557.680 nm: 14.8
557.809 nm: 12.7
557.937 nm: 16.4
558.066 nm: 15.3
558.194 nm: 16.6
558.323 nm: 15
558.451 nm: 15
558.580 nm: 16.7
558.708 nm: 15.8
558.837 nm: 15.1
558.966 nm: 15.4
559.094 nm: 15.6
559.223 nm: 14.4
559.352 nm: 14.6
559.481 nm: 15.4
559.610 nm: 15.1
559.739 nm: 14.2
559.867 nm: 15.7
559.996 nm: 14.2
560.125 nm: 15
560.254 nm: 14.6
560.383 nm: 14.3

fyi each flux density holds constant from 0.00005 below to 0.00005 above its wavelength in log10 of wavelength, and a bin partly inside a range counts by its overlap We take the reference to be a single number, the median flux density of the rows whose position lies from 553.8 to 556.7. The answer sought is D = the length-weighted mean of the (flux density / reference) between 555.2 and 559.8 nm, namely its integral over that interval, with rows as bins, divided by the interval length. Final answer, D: 1.04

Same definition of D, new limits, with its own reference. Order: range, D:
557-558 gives 1.07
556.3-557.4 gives 1.03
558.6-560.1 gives 1.05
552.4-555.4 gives 0.99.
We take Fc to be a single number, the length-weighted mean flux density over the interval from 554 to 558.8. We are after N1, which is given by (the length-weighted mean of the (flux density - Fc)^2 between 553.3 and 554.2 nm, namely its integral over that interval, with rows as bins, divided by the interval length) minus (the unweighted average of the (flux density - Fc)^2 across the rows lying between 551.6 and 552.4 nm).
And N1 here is 1.7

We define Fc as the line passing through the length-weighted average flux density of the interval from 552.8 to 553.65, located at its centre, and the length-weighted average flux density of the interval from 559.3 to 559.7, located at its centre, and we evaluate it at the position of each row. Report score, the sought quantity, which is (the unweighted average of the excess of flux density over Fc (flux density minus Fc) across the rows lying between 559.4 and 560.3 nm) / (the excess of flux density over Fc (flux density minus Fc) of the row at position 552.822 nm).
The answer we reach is -0.1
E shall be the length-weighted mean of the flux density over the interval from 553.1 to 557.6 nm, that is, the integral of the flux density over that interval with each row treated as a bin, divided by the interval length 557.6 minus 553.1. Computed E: 14.5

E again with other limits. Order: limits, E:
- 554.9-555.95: 14.8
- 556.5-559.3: 15.2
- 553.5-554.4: 13.9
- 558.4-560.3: 15.1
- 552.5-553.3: 14.3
